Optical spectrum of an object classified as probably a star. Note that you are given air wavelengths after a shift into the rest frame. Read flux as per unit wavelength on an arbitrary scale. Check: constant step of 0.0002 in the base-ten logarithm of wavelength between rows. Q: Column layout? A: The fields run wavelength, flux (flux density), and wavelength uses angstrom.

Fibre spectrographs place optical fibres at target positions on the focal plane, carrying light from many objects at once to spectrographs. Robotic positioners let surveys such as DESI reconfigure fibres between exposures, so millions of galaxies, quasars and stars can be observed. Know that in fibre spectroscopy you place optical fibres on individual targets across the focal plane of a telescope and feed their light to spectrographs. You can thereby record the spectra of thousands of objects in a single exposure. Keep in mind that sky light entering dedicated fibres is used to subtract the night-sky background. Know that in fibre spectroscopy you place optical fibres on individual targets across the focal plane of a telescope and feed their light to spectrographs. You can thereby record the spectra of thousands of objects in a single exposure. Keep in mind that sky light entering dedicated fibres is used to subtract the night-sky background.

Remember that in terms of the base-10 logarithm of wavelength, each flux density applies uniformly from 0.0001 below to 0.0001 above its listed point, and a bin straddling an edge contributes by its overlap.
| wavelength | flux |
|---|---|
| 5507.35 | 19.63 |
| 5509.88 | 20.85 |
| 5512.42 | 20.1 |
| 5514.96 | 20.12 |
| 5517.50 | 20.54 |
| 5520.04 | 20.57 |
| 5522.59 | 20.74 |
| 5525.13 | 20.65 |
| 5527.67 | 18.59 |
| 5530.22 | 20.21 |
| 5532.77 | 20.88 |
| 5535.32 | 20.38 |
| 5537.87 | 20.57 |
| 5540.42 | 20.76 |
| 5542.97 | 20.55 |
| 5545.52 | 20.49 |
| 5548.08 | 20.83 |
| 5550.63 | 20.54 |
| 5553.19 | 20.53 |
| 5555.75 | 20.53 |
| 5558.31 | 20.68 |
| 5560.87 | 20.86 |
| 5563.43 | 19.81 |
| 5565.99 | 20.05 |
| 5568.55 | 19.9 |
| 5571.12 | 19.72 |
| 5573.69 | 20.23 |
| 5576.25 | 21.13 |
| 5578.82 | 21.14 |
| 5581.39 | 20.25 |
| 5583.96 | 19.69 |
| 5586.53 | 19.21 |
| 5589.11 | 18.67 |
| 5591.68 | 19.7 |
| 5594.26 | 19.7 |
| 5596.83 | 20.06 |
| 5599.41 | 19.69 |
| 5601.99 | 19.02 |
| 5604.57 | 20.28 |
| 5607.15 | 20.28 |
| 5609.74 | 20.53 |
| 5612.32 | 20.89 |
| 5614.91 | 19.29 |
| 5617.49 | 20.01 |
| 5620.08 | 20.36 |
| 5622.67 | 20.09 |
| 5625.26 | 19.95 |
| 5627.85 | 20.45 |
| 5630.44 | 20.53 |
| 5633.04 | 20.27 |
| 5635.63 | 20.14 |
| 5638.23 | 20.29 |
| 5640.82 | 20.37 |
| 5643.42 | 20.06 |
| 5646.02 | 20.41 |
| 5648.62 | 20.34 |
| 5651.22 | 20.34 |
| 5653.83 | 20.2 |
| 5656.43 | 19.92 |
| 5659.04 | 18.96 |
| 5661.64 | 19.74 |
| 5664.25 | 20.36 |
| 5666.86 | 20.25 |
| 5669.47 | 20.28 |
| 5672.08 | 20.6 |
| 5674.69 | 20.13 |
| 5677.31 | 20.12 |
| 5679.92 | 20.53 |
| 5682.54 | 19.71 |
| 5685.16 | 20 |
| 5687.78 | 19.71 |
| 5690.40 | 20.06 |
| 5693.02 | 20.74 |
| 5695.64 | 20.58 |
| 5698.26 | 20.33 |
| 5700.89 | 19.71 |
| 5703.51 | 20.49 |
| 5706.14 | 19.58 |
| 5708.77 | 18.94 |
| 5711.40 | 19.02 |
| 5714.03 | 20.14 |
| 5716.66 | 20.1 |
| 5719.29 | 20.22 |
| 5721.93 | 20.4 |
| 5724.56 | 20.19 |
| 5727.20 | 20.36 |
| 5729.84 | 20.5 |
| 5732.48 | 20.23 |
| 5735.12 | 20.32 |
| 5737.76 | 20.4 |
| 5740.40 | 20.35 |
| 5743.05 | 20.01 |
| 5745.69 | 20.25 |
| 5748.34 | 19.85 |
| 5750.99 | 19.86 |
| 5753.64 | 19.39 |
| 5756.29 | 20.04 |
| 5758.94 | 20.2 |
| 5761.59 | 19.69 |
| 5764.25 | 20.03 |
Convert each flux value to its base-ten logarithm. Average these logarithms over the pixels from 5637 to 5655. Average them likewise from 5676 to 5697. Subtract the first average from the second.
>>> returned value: -0.0023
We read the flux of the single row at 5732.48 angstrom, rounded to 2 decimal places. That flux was 20.23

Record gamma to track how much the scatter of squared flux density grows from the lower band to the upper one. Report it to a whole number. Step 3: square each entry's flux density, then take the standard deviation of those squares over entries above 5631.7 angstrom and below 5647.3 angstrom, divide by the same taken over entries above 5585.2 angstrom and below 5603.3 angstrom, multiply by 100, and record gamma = 29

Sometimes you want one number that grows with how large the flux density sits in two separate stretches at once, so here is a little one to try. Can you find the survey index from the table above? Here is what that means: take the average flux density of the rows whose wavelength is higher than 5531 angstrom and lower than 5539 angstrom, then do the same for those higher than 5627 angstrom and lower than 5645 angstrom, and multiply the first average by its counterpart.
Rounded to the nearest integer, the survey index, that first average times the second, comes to 418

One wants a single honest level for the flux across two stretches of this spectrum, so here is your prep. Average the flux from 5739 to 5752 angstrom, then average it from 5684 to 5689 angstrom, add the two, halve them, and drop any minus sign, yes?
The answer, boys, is 19.96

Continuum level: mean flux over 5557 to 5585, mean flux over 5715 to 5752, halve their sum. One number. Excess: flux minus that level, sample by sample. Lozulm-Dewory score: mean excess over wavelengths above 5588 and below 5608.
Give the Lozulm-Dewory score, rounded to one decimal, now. -0.6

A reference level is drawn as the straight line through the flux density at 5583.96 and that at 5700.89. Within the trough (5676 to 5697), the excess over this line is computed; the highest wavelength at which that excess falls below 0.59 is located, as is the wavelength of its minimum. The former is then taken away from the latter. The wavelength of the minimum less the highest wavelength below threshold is -2.6 angstrom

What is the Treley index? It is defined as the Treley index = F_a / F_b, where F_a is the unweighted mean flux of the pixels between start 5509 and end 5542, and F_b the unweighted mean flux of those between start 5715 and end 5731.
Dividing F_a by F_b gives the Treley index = 1.00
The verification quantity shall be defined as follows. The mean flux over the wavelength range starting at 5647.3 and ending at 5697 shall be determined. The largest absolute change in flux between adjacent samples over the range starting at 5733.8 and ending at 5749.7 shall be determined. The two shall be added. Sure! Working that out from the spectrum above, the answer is 20.54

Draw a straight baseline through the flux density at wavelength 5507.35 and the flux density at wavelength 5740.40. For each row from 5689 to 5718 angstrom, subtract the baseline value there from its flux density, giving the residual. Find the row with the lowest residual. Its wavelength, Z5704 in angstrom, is 5708.77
